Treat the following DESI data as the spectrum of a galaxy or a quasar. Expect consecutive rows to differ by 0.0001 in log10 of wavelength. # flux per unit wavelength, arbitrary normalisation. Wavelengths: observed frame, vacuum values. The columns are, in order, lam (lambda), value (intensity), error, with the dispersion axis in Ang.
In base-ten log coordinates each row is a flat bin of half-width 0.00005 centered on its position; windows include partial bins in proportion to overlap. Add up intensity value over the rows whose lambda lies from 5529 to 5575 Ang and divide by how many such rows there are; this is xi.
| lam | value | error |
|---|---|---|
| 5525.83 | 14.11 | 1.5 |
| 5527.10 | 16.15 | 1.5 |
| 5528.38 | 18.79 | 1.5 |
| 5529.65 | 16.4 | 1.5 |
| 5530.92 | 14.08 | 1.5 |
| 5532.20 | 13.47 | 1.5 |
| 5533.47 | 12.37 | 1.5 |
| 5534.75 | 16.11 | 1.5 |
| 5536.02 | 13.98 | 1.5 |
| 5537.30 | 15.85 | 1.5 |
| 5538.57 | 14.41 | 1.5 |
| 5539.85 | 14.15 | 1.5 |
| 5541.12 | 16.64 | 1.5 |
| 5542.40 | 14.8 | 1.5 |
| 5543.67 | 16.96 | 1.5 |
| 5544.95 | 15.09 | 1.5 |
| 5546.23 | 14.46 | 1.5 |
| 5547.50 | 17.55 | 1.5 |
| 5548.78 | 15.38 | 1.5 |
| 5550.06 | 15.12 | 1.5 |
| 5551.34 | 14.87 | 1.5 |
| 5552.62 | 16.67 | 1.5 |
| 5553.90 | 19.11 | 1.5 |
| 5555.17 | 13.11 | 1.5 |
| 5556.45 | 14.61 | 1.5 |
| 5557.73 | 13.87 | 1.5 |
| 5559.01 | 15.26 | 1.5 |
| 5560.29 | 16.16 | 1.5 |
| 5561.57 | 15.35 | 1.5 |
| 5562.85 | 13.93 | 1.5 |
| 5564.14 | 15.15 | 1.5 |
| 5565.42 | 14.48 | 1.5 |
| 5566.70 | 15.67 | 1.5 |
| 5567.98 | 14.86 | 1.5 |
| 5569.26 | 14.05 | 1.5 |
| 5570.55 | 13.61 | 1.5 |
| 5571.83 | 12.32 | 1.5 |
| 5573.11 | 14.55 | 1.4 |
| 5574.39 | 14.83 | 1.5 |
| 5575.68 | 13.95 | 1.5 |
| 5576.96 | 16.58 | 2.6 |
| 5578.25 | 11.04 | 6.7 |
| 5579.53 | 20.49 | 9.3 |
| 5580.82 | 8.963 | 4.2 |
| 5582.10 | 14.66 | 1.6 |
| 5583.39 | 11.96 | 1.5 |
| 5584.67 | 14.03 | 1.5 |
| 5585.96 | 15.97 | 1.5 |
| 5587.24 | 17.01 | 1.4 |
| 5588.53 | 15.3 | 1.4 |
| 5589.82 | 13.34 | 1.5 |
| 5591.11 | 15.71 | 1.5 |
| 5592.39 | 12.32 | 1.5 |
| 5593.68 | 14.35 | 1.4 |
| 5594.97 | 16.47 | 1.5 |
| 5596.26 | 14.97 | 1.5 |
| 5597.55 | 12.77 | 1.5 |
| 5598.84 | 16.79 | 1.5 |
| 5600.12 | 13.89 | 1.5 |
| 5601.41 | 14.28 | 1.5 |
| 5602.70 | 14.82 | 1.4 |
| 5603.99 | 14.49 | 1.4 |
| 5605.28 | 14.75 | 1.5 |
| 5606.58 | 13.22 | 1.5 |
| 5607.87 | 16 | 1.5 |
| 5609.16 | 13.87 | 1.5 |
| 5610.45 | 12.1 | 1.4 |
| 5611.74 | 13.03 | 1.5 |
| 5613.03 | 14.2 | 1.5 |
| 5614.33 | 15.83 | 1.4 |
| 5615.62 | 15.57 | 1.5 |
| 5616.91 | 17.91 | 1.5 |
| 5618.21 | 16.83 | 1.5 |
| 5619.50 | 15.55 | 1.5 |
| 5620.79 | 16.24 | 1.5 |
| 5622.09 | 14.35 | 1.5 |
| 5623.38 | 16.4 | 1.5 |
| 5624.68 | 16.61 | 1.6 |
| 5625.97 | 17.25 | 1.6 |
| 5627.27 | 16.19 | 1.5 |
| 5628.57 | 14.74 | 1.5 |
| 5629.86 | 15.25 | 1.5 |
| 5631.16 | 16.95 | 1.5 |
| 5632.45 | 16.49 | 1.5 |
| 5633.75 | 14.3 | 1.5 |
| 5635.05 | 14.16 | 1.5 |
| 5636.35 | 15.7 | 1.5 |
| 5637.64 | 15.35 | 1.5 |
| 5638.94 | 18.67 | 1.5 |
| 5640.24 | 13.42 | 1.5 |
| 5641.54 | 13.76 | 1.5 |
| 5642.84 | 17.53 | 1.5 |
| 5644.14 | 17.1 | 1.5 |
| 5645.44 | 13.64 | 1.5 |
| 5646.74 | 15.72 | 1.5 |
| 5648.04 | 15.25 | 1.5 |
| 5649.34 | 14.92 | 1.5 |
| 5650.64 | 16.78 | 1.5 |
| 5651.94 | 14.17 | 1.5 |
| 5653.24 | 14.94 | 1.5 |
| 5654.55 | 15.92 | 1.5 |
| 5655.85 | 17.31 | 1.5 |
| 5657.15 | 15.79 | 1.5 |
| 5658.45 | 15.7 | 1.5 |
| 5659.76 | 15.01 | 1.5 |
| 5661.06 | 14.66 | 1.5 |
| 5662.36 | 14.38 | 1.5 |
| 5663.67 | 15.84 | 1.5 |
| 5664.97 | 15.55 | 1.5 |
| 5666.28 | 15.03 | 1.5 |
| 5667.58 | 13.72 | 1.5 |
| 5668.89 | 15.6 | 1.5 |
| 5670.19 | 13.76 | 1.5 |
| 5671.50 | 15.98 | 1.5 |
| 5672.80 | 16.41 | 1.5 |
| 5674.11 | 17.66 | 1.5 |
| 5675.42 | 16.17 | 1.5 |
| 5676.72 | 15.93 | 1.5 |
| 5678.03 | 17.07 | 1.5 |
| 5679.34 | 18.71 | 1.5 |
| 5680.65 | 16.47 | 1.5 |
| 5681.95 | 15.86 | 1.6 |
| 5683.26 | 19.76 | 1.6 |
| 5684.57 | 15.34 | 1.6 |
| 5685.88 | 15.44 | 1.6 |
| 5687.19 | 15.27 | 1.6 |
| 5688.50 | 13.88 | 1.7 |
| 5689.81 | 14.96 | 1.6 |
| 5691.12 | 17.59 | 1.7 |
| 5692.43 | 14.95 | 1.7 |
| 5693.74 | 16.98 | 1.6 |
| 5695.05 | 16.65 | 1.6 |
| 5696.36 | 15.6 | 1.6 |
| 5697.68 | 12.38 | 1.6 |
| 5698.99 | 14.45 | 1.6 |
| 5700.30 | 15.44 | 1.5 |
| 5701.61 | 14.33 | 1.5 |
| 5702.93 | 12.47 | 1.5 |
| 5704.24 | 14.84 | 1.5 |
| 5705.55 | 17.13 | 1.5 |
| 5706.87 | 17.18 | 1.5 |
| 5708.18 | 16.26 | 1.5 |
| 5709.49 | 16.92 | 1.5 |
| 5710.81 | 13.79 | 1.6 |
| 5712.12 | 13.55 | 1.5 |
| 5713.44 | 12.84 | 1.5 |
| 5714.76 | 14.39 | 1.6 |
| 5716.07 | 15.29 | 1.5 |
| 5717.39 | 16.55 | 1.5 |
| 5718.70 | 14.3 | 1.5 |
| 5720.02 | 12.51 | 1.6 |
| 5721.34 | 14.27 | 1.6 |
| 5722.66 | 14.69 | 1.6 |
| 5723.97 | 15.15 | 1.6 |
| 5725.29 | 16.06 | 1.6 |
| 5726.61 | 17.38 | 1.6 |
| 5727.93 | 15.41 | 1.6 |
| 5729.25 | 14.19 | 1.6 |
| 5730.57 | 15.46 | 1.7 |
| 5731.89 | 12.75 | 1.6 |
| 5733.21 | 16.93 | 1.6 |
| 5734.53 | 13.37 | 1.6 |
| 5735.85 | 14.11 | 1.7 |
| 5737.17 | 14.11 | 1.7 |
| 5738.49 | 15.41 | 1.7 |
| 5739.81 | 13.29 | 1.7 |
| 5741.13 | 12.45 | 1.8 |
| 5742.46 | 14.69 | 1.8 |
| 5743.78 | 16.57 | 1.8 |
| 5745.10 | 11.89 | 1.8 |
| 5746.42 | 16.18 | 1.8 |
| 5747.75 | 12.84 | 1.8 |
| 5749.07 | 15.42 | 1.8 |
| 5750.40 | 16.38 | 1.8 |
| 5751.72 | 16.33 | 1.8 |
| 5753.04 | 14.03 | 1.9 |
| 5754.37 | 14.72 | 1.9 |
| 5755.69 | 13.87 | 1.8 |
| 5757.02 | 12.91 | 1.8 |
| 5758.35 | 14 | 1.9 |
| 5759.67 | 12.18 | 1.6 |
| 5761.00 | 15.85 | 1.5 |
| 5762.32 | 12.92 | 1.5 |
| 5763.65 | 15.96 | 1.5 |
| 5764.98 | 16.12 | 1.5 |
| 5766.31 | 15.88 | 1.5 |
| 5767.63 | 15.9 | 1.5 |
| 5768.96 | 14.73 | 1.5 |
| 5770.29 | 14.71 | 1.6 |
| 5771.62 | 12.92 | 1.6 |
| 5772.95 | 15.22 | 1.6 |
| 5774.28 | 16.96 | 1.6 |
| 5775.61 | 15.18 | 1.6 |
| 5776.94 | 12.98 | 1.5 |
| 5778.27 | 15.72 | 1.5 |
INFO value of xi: 15.0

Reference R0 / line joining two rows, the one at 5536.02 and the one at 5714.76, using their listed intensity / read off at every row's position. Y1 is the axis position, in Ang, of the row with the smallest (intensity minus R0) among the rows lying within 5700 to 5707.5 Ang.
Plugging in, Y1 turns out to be 5702.93 Ang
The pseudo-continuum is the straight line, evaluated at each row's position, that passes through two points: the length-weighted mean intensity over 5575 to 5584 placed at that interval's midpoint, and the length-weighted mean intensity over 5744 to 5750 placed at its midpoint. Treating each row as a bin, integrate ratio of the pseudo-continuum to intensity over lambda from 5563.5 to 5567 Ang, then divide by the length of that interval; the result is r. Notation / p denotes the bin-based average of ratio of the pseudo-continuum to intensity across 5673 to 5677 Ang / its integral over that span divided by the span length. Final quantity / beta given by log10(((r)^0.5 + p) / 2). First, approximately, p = 0.854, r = 0.926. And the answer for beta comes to -0.042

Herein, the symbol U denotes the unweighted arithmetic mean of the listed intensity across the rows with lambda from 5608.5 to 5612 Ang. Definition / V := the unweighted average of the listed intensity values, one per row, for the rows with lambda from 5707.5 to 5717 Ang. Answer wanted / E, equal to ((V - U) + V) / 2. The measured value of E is 8.2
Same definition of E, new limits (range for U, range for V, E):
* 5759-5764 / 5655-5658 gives 9.4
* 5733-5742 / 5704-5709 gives 9.2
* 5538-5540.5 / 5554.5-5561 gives 7.5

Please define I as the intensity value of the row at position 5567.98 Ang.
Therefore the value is 14.86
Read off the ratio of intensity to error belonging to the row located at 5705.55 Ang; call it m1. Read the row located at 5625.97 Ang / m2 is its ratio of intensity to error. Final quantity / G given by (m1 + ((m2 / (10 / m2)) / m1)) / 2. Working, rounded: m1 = 11.4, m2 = 10.8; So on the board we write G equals 6.22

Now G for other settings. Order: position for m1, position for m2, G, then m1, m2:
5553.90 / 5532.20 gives 6.69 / 12.7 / 9.0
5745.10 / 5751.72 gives 3.93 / 6.6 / 9.1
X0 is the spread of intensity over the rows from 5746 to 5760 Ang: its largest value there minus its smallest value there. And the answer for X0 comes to 4.2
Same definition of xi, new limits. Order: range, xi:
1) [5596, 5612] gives 14.2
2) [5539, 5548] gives 15.7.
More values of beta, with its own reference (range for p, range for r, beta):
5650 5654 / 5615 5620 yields -0.034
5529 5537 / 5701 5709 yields -0.015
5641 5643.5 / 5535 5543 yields -0.029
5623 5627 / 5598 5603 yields -0.042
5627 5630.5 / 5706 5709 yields -0.035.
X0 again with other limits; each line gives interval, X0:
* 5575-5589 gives 11.5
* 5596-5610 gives 4.0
